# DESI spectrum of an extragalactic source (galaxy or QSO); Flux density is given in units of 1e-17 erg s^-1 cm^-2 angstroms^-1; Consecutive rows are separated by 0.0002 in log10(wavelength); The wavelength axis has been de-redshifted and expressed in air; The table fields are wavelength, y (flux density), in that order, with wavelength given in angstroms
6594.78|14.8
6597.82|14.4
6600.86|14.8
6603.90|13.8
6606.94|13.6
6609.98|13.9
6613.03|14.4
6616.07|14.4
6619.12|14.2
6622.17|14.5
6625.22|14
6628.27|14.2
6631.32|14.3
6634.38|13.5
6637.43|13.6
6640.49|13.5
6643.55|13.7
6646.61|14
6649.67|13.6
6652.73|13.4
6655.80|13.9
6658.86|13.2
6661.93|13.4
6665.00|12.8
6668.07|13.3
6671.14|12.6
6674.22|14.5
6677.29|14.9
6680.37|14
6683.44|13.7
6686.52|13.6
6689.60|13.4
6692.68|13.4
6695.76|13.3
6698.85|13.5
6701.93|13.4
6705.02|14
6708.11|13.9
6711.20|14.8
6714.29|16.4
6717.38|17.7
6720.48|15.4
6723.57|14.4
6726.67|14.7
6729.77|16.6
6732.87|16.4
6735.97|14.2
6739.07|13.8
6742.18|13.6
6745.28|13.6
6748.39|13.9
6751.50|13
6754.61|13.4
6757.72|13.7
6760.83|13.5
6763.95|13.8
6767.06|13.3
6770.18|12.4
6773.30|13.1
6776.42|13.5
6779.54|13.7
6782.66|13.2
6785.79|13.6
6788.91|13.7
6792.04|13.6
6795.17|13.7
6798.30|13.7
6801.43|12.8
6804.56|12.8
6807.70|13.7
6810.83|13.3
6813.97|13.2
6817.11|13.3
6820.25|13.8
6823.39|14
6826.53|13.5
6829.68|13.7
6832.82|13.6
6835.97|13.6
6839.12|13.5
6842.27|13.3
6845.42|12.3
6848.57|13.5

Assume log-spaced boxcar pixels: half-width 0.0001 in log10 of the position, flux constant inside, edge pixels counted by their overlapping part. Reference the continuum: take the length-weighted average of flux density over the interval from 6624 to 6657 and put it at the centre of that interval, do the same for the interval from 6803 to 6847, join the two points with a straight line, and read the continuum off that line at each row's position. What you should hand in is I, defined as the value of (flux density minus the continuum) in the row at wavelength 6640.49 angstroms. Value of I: -0.3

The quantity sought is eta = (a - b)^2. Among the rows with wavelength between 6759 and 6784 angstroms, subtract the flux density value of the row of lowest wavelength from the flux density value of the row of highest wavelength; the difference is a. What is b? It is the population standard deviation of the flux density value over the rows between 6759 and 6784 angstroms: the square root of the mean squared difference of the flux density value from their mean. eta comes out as 0.50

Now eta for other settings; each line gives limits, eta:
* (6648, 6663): 0.19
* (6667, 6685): 0.13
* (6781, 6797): 0.10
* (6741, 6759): 0.03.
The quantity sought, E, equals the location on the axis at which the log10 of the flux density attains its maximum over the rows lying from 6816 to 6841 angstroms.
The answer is 6823.39 angstroms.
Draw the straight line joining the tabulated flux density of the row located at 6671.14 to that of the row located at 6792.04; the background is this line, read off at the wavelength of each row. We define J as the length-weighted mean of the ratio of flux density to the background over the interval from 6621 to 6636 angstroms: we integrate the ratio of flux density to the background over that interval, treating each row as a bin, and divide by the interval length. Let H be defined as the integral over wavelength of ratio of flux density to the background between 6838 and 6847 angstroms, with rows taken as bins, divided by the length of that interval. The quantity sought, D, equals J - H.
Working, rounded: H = 0.93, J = 1.15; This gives 0.22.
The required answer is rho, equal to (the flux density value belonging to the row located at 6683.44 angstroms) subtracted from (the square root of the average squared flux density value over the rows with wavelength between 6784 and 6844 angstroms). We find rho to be -0.2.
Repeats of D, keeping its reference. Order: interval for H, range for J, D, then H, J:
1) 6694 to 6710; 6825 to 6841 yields -0.09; 1.06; 0.97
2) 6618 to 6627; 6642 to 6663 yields -0.07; 1.17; 1.09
